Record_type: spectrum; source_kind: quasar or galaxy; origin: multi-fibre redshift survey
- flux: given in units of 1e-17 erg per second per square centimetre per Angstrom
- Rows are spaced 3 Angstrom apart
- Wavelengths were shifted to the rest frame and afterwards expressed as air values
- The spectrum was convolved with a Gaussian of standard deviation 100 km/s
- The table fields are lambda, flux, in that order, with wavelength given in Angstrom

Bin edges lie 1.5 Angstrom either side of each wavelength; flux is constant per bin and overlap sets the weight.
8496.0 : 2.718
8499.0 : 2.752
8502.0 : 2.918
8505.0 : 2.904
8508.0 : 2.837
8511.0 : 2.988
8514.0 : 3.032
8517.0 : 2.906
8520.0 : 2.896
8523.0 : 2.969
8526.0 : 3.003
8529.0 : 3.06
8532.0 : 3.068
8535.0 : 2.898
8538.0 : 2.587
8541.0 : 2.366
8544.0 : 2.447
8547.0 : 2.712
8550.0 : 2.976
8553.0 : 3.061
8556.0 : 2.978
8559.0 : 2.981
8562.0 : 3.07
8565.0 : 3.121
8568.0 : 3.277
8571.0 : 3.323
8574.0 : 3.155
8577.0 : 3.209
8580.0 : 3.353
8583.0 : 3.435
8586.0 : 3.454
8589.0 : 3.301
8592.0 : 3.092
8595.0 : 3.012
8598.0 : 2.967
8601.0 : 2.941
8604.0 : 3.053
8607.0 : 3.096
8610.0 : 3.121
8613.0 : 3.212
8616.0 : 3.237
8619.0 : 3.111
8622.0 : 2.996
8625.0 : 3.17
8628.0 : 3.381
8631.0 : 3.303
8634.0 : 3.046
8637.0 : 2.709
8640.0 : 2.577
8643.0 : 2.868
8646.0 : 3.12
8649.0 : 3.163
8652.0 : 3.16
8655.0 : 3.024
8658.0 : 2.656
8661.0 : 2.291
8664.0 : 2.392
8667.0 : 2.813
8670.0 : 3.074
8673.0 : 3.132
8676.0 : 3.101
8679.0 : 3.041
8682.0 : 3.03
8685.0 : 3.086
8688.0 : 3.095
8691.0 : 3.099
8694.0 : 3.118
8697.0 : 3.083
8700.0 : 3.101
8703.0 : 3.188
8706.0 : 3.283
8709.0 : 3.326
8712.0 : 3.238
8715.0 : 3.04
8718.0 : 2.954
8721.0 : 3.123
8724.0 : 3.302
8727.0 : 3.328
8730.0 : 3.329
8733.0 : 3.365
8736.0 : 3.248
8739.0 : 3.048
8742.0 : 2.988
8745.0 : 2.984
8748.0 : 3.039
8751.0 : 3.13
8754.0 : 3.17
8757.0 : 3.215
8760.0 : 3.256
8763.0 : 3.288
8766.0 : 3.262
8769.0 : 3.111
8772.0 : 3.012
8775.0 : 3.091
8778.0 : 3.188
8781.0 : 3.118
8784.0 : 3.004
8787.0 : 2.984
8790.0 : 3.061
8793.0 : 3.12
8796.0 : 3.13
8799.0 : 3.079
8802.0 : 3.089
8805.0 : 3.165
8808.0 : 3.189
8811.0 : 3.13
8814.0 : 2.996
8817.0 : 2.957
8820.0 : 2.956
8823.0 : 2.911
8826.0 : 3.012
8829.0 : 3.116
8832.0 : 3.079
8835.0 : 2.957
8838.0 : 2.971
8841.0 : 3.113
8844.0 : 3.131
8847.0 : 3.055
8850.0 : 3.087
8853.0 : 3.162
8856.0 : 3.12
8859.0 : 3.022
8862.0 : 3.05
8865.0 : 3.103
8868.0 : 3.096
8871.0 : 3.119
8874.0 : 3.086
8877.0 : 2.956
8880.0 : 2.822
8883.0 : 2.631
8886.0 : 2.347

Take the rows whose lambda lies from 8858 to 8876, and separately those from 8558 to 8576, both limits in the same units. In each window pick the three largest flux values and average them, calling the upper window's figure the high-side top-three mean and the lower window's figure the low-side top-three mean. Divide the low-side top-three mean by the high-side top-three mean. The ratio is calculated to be 1.05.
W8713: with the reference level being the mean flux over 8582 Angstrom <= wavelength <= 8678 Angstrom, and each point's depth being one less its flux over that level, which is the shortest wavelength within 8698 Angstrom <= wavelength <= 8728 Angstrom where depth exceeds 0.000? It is 8718.0 Angstrom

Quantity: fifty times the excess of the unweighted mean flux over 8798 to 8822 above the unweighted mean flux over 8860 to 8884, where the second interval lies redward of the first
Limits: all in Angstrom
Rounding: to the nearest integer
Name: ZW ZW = 4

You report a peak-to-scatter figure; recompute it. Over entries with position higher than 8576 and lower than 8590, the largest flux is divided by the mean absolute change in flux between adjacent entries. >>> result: 35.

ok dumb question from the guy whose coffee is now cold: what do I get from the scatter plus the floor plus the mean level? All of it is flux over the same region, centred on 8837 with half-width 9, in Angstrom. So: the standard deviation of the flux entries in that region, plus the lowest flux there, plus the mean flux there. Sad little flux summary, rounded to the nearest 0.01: 6.09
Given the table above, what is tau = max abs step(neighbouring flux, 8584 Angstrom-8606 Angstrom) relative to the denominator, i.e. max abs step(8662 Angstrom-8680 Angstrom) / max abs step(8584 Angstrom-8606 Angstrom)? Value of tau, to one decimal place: 2.0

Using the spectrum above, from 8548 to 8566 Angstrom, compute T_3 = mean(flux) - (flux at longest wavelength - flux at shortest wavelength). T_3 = 2.9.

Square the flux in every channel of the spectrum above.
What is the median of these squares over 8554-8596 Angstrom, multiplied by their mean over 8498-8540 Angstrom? 86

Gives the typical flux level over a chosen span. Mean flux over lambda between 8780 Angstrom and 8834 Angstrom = 3.06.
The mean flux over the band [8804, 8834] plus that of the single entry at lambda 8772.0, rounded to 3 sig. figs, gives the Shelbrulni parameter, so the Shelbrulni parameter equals 6.06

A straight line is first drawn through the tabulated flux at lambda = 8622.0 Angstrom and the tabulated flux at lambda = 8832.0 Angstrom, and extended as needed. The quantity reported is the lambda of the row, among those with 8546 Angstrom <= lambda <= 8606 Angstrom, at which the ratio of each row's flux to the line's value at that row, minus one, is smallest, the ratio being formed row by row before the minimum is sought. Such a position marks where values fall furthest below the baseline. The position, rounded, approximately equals 8547.0 Angstrom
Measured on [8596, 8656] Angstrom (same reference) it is 8640.0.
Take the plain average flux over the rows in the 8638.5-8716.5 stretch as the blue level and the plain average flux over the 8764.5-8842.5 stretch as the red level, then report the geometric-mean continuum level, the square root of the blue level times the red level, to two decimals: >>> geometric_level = 3.04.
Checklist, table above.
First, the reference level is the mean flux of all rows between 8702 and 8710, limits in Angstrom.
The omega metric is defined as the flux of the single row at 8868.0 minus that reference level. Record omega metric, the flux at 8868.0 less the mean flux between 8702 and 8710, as -0.17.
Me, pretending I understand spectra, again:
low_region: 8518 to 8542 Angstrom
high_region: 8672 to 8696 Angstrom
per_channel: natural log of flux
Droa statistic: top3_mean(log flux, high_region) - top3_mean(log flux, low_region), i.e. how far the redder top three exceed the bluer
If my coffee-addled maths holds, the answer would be 0.02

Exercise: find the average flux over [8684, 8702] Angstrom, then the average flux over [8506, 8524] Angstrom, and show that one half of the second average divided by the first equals 0.474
